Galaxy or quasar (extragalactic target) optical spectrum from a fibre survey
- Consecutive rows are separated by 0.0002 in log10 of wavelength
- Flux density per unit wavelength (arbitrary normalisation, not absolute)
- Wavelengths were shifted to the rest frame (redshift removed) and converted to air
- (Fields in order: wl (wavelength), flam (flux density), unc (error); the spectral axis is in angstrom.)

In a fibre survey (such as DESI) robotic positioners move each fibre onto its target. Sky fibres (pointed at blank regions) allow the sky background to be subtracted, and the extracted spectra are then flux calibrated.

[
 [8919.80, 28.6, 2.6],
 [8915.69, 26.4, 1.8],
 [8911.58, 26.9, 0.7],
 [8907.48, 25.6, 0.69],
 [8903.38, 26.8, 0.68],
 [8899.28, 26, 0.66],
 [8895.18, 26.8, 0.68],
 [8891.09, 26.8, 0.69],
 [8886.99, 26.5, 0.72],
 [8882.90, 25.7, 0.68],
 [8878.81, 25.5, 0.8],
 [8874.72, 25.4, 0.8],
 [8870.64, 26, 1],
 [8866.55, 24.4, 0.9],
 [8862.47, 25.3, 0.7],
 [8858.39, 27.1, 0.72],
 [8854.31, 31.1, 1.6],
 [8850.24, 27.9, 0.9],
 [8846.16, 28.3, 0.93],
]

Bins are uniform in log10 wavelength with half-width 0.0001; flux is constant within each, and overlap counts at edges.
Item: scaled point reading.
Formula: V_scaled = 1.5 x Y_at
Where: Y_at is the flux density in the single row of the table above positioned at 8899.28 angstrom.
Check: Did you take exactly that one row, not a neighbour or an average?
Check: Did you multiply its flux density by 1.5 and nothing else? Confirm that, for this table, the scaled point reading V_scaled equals 39.0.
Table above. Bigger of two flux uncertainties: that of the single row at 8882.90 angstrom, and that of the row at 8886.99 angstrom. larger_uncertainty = 0.72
